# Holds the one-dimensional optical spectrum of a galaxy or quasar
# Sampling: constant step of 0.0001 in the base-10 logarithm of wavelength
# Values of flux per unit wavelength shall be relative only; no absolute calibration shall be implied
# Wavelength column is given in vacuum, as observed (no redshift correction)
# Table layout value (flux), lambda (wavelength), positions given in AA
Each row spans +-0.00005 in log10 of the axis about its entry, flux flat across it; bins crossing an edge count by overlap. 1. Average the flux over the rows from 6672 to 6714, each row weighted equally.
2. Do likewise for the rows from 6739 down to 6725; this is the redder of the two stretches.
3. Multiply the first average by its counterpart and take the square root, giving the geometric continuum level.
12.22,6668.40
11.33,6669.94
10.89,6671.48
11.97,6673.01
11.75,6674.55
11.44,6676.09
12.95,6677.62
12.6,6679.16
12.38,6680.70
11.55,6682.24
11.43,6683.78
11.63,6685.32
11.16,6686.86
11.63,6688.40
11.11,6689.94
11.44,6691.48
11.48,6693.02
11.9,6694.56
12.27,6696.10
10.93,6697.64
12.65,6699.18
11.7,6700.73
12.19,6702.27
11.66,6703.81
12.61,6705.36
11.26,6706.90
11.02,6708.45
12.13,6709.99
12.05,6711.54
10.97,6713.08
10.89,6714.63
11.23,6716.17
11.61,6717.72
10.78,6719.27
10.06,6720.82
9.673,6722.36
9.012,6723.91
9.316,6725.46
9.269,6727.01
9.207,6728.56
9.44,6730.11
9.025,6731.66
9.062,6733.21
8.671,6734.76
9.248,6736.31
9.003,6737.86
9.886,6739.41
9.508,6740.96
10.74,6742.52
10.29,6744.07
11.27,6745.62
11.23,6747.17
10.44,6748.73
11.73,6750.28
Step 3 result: 10.4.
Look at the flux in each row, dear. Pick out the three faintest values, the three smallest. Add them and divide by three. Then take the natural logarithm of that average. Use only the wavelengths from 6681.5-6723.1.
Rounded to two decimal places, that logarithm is 2.32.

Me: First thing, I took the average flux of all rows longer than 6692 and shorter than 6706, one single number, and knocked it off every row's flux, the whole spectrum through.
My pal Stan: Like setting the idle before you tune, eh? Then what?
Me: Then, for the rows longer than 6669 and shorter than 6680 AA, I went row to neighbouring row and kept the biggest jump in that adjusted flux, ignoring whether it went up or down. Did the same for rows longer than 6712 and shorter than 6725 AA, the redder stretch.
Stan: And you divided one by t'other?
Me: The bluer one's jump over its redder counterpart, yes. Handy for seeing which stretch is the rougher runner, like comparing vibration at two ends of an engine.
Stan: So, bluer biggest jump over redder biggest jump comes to 1.8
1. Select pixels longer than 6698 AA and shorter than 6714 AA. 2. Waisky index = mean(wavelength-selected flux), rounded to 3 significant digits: 11.8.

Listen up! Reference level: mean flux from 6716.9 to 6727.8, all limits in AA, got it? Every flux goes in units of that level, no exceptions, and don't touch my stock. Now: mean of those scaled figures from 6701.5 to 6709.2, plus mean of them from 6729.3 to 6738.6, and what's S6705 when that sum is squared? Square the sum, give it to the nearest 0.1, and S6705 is 4.4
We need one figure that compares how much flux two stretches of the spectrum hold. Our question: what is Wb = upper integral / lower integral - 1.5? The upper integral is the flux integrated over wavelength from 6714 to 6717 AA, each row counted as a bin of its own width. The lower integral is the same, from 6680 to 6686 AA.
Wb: -1.0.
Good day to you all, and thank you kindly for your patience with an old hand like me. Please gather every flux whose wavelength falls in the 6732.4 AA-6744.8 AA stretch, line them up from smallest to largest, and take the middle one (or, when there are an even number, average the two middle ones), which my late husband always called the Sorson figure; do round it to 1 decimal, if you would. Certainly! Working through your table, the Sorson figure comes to 9.4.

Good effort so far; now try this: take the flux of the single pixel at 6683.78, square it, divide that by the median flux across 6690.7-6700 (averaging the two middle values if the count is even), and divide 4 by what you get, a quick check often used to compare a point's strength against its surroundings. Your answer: 0.36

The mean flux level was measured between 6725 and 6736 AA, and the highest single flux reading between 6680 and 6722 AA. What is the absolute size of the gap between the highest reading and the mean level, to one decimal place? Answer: 3.5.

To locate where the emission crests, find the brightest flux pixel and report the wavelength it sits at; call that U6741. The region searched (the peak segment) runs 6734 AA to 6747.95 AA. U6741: 6745.62 AA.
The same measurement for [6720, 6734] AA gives 6720.82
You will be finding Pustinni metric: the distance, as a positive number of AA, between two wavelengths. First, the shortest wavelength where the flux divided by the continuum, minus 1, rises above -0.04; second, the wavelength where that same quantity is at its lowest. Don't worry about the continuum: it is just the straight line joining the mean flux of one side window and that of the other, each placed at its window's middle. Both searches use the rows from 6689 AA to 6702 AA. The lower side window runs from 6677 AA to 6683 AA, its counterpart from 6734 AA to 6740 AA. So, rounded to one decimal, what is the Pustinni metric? 1.5 AA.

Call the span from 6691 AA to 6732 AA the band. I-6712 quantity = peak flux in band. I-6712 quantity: 12.65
